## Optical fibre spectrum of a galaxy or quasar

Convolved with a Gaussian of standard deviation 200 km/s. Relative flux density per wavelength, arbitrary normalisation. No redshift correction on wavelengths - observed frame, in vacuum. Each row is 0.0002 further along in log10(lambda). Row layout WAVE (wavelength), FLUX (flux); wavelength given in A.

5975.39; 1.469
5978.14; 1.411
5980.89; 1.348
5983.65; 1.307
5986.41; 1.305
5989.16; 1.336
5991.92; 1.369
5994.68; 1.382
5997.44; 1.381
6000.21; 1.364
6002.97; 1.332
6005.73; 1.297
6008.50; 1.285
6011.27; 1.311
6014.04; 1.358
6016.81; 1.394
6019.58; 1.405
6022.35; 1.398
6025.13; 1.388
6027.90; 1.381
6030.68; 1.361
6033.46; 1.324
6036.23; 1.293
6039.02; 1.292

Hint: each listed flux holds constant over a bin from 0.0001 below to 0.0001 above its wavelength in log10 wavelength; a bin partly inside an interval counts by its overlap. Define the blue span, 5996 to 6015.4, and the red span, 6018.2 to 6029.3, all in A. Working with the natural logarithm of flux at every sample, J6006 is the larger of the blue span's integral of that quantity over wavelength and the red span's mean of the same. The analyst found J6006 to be 5.6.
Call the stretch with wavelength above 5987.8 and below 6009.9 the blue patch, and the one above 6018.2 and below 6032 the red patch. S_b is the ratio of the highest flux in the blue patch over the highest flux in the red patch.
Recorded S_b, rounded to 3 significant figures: 0.984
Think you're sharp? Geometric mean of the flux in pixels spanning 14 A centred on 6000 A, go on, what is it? 1.35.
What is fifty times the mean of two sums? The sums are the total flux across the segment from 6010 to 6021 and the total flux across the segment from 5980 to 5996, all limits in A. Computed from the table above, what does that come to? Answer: 338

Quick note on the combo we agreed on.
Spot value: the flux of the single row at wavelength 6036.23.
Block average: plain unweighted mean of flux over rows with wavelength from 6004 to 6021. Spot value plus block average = 2.63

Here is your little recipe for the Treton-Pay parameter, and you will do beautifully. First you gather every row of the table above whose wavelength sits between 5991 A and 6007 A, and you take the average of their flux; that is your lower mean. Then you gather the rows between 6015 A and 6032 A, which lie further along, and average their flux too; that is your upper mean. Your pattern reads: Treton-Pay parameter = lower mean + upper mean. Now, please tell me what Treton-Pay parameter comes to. 2.74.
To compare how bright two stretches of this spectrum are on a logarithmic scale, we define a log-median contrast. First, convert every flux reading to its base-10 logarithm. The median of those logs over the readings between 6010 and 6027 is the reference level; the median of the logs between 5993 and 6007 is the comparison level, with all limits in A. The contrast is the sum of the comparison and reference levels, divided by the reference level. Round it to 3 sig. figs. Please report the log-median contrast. 1.94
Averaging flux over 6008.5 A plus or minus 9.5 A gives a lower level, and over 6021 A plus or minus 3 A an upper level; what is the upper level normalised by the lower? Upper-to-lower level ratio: 1.050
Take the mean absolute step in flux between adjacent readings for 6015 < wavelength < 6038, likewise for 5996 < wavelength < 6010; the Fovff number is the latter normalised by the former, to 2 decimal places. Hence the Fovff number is 1.37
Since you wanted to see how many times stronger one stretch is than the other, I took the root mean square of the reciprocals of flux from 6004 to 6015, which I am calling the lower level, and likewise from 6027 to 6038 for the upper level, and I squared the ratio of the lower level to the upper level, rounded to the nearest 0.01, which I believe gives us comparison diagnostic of 1.04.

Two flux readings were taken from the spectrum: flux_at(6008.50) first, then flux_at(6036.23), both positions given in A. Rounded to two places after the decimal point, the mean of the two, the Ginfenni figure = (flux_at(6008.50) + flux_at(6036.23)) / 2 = 1.29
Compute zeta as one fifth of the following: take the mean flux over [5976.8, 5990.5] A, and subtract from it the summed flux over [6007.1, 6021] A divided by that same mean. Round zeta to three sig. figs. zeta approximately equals -0.739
